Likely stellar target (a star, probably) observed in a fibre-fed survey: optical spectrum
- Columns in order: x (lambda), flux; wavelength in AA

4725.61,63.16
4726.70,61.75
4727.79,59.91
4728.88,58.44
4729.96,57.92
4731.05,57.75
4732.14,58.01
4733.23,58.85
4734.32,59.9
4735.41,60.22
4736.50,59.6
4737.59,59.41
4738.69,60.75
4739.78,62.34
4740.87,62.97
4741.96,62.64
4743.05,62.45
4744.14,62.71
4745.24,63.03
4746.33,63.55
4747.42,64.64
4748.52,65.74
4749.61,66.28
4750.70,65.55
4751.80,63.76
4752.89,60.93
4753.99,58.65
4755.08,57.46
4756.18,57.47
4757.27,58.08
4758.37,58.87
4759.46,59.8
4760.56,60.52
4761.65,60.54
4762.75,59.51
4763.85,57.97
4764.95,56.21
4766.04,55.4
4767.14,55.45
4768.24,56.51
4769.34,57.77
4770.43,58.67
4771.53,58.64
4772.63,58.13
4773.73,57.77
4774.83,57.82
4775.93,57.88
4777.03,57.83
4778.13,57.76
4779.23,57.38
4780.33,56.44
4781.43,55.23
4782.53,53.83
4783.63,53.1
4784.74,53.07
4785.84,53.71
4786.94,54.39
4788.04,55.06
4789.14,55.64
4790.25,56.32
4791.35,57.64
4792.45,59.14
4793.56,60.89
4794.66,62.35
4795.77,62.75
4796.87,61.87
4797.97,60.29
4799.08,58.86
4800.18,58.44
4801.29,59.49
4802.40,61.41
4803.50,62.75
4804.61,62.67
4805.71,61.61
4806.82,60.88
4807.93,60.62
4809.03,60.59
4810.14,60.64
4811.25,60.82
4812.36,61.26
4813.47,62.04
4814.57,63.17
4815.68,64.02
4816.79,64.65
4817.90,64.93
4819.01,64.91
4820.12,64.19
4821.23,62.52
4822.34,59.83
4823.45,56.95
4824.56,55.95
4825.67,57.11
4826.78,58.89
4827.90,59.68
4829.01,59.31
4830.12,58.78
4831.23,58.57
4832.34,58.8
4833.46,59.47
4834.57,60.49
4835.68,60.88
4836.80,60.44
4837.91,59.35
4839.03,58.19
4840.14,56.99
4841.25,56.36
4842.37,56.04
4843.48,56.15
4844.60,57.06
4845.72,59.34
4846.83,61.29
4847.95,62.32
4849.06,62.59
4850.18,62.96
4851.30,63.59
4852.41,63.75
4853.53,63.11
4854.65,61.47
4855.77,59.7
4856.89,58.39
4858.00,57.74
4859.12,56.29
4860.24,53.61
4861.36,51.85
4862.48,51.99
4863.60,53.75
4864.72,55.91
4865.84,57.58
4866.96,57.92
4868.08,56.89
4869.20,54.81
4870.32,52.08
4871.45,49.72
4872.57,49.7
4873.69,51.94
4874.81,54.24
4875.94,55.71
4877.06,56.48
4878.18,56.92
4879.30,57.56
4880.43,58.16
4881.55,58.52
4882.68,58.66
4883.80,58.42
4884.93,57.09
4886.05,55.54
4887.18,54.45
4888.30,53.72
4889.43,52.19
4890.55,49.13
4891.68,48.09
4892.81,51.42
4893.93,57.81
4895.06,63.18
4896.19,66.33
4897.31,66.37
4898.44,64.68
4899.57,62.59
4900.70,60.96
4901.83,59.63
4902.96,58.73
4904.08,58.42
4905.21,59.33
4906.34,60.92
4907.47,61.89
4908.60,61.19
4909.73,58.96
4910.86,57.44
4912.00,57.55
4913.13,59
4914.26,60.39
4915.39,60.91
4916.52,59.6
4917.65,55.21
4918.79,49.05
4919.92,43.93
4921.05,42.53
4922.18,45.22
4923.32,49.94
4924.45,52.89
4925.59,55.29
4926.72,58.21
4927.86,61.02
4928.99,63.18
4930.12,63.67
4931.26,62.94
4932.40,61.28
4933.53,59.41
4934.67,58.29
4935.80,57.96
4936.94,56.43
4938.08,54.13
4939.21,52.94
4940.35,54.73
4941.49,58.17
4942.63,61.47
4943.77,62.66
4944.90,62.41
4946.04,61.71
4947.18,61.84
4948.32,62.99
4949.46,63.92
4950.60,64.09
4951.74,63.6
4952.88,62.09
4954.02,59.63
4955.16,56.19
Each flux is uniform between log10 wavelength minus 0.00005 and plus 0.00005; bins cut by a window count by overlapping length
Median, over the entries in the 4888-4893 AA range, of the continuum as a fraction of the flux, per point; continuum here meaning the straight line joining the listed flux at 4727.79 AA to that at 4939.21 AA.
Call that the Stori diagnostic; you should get 1.06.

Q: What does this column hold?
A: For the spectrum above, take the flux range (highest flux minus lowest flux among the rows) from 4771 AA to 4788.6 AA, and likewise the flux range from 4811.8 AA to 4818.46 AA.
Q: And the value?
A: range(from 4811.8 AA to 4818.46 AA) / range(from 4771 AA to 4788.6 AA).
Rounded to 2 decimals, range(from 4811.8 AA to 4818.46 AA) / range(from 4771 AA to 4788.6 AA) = 0.66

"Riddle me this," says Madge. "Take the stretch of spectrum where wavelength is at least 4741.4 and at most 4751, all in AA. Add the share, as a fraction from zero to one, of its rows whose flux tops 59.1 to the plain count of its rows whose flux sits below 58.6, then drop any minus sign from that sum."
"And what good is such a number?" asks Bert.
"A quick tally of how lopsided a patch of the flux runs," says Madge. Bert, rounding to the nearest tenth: 1.0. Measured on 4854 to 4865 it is 8.2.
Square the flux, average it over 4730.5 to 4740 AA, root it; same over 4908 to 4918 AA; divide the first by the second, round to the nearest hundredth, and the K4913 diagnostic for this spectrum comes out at 1.01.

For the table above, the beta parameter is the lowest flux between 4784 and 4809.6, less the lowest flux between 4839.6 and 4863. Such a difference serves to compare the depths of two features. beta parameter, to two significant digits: 1.2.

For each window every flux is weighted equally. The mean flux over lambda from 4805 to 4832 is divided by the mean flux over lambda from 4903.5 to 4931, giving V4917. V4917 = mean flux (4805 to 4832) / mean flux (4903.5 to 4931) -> 1.08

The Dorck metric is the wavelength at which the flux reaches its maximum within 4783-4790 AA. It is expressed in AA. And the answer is 4789.14 AA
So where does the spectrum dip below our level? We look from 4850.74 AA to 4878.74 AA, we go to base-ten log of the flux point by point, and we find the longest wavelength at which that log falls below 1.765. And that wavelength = 4878.18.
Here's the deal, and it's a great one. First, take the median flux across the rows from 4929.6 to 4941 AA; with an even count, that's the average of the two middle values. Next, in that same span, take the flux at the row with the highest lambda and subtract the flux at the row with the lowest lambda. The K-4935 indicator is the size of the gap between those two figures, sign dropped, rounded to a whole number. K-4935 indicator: 67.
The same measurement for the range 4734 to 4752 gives 59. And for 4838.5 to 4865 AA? 60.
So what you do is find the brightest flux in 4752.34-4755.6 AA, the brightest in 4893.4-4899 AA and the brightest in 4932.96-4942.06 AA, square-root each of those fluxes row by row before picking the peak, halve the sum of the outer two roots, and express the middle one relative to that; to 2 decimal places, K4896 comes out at 1.05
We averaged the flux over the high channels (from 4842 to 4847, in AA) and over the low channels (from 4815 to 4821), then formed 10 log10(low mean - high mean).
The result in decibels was 8.2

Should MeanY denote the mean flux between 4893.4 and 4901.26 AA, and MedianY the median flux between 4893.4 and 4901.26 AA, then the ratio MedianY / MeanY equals 1.00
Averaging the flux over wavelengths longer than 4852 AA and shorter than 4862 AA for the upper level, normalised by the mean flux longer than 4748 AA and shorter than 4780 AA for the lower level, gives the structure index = 0.99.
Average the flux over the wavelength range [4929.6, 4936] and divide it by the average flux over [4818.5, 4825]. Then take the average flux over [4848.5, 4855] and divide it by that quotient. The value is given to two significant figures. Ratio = 63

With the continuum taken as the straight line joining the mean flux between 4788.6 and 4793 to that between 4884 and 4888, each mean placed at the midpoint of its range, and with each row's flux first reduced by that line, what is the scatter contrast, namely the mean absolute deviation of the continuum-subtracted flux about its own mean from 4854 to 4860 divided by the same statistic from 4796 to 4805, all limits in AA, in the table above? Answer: 1.0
